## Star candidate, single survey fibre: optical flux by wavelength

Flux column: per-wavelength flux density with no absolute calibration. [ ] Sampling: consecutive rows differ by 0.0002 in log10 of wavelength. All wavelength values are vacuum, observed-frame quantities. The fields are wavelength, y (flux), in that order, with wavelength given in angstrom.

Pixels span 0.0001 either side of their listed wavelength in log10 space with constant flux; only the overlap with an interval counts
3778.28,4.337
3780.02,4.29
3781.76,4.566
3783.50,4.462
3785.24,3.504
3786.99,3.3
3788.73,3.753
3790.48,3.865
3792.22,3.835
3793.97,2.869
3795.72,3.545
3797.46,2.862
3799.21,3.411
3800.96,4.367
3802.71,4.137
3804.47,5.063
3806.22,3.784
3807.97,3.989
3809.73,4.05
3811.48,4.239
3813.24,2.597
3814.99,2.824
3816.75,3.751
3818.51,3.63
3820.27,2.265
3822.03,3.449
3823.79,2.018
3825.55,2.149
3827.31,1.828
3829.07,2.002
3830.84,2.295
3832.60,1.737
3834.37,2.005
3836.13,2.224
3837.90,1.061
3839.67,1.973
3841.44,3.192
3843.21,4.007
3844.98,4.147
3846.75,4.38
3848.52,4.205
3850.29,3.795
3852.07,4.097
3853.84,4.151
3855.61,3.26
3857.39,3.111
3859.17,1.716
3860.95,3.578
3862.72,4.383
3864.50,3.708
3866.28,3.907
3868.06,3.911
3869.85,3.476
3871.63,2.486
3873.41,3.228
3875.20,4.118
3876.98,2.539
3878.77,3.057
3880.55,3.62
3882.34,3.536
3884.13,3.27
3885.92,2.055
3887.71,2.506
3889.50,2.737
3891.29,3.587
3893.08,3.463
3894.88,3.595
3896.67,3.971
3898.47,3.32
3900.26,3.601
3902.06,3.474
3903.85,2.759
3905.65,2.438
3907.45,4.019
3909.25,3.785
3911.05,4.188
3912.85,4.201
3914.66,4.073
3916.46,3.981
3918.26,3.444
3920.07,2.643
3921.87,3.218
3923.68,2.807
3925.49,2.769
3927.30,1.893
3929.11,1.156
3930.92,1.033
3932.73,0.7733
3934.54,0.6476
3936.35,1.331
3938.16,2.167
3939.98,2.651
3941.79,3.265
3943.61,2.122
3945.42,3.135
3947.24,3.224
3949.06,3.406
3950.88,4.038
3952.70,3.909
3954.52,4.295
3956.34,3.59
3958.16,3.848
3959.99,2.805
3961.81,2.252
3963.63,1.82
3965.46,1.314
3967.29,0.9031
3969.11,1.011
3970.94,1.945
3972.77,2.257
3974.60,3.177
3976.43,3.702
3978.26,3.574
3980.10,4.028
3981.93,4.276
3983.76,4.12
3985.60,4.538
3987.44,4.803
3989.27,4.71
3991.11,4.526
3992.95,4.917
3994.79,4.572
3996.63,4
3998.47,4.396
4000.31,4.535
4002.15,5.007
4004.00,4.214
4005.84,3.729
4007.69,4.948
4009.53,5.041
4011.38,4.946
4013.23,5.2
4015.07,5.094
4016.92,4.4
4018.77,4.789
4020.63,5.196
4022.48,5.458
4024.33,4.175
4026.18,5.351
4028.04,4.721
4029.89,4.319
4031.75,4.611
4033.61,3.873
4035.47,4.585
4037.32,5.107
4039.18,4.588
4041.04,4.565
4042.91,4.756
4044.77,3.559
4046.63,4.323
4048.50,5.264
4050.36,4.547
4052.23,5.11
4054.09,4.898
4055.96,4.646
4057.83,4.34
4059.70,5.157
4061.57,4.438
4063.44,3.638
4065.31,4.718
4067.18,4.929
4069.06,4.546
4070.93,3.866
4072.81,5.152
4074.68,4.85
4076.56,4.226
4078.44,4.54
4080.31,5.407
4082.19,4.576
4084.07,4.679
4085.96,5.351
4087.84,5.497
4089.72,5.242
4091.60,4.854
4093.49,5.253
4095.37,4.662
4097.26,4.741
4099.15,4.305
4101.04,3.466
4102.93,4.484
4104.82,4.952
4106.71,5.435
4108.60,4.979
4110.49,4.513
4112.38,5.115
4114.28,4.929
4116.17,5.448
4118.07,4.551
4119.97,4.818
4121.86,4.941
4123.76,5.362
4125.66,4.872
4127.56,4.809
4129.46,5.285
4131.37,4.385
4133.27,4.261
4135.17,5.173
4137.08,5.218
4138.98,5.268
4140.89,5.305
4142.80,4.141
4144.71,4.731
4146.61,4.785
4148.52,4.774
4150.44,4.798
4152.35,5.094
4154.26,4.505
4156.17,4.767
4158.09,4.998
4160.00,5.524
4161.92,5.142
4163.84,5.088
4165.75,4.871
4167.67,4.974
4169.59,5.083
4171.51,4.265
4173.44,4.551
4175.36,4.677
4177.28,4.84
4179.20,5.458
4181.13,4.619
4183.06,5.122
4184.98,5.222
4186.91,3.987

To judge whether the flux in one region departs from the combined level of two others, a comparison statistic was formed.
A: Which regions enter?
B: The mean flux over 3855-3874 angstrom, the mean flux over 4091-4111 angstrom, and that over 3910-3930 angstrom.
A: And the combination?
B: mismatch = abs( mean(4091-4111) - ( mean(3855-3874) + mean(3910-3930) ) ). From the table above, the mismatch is 1.8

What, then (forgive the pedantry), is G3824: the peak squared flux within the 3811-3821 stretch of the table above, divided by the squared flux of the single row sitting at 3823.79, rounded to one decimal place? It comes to 4.4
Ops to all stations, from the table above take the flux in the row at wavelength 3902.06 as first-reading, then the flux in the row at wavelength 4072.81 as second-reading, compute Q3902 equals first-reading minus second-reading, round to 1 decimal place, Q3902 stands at -1.7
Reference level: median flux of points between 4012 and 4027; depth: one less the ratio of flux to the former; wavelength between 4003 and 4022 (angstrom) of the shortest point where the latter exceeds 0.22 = 4005.84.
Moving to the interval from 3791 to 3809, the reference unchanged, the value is 3792.22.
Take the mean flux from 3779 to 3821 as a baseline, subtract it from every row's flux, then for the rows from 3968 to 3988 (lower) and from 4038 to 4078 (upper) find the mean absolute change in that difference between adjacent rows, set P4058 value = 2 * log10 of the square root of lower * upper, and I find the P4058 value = -0.58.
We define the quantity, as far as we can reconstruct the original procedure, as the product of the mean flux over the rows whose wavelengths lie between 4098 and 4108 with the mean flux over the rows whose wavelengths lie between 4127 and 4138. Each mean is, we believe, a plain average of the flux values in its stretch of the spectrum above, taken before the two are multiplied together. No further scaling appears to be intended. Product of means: 22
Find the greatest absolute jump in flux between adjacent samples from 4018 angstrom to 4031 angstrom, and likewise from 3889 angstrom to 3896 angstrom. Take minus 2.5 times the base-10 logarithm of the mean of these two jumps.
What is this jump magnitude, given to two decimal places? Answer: -0.07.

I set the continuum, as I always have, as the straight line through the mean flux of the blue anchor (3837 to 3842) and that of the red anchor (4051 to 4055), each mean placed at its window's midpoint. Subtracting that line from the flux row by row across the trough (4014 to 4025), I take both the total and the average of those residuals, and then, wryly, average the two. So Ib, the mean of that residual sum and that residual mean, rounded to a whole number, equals 1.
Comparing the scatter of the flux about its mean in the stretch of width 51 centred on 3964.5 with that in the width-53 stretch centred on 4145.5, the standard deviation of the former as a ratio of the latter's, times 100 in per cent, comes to 316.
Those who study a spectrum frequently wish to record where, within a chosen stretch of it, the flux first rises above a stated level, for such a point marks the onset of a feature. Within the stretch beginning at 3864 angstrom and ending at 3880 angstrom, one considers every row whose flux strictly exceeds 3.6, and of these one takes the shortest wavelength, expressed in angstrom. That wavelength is 3864.50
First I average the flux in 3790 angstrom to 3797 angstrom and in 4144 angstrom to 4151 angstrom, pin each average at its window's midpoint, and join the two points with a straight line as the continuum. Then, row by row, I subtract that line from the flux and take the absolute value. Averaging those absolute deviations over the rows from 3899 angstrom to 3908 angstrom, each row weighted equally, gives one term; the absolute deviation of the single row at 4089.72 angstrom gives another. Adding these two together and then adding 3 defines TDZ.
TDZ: 4.4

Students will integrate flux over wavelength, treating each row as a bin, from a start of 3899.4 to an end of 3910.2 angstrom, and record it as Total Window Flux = 36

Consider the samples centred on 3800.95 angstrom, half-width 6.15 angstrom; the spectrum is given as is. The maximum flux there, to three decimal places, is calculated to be 5.063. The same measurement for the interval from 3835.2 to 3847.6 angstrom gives 4.380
